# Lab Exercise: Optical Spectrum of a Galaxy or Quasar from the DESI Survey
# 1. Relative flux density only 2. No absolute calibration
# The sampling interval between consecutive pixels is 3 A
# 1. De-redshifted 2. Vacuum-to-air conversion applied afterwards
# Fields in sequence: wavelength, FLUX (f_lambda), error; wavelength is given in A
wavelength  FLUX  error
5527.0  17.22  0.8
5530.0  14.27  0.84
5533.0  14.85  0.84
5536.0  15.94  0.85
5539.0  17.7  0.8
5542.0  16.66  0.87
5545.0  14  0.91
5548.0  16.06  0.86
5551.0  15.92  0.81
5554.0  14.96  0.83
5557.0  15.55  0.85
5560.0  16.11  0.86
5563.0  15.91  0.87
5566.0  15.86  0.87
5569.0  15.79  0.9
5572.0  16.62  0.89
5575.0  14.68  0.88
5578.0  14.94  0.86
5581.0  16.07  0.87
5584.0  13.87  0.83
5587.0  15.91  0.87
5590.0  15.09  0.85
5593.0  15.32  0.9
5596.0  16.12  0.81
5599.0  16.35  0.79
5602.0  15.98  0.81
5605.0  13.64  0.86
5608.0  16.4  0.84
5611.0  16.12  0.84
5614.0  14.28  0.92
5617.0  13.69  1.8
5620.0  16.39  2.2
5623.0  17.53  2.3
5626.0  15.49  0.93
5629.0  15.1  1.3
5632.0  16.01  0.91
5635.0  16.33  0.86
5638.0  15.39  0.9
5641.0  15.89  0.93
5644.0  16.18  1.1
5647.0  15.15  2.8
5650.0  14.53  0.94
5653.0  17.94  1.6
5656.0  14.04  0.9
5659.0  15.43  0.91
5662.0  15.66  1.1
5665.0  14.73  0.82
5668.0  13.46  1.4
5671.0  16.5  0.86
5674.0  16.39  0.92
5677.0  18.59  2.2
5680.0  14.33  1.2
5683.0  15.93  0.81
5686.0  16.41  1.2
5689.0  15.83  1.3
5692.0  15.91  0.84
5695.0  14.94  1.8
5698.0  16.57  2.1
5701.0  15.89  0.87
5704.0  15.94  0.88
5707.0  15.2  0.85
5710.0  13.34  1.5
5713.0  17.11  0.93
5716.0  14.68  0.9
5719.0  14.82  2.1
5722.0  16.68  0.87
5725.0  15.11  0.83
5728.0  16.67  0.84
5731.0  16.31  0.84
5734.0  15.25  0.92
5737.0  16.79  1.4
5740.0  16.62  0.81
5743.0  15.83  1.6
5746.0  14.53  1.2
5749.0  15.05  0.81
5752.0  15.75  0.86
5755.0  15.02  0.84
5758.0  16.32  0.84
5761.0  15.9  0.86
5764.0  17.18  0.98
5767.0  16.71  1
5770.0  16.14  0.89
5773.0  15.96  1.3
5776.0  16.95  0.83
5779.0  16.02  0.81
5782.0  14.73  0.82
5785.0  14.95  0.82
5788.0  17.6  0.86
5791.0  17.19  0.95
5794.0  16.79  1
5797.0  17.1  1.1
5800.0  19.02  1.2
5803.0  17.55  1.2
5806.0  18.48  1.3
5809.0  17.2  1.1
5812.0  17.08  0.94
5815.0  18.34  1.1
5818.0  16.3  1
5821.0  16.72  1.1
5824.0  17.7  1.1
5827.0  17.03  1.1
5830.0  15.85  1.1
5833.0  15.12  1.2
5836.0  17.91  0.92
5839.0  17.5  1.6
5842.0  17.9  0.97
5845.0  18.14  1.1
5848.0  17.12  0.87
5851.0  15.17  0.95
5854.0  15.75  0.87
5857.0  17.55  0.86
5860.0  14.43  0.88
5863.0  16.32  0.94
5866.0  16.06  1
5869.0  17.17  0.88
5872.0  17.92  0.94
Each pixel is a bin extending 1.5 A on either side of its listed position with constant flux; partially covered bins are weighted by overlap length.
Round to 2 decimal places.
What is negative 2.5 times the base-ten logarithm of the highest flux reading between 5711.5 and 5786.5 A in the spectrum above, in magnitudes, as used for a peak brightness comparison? -3.09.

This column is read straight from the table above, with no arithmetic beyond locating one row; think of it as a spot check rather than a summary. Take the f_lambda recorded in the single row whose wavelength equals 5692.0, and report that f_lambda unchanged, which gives 15.91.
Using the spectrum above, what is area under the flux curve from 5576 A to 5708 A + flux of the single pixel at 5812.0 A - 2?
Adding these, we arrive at 2077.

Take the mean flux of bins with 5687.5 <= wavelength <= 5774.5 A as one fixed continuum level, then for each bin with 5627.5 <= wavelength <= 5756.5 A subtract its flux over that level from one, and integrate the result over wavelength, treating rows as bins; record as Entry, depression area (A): 1.0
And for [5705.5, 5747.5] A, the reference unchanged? 0.4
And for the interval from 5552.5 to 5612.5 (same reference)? 0.9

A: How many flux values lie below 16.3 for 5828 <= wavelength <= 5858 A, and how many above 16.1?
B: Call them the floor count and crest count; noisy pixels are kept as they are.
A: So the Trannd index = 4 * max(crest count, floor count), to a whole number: 24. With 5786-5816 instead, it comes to 40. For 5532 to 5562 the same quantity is 32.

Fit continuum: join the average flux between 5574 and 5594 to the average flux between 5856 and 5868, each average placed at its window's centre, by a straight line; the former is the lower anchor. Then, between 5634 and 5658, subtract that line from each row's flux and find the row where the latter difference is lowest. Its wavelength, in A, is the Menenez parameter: 5656.0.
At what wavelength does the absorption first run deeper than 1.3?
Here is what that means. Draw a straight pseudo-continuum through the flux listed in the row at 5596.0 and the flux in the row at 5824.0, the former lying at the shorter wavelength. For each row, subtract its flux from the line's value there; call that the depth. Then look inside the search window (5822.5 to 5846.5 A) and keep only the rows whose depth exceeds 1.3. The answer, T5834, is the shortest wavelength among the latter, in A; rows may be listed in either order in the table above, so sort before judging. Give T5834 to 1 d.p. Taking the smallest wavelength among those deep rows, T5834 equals 5830.0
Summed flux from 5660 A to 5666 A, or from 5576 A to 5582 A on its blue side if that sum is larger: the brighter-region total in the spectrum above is 31.0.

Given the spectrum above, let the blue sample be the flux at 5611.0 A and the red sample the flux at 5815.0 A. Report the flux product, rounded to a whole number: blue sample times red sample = 296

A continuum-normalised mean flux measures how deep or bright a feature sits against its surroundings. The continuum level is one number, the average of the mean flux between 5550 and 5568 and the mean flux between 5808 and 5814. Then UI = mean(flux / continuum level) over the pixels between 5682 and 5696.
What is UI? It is 0.96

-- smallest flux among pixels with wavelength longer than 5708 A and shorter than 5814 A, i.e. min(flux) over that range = 13.34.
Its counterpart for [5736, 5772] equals 14.53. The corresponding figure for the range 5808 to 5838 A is 15.12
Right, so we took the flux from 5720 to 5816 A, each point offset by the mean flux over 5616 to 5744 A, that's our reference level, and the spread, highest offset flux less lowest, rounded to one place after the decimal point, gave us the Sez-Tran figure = 4.5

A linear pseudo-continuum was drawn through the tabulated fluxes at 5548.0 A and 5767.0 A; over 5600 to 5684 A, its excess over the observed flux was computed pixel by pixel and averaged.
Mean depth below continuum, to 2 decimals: 0.73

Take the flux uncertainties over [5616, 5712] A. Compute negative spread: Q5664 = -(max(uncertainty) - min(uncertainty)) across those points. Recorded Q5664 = -2.0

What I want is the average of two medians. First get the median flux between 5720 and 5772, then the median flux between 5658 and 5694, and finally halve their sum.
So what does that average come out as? 16.0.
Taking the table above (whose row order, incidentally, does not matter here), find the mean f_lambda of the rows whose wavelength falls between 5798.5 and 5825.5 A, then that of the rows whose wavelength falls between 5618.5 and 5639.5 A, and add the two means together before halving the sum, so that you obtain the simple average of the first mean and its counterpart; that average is 16.8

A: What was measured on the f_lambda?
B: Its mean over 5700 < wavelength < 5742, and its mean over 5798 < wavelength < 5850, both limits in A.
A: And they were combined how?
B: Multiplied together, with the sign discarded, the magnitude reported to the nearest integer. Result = 273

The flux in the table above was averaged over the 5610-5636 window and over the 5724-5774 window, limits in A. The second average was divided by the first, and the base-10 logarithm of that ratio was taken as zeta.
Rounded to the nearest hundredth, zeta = 0.01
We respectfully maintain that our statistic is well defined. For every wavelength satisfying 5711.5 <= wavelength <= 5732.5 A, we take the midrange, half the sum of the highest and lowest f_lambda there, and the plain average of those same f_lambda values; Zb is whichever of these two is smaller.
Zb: 15.9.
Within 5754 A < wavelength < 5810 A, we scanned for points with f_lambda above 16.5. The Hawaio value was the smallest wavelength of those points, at 5764.0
